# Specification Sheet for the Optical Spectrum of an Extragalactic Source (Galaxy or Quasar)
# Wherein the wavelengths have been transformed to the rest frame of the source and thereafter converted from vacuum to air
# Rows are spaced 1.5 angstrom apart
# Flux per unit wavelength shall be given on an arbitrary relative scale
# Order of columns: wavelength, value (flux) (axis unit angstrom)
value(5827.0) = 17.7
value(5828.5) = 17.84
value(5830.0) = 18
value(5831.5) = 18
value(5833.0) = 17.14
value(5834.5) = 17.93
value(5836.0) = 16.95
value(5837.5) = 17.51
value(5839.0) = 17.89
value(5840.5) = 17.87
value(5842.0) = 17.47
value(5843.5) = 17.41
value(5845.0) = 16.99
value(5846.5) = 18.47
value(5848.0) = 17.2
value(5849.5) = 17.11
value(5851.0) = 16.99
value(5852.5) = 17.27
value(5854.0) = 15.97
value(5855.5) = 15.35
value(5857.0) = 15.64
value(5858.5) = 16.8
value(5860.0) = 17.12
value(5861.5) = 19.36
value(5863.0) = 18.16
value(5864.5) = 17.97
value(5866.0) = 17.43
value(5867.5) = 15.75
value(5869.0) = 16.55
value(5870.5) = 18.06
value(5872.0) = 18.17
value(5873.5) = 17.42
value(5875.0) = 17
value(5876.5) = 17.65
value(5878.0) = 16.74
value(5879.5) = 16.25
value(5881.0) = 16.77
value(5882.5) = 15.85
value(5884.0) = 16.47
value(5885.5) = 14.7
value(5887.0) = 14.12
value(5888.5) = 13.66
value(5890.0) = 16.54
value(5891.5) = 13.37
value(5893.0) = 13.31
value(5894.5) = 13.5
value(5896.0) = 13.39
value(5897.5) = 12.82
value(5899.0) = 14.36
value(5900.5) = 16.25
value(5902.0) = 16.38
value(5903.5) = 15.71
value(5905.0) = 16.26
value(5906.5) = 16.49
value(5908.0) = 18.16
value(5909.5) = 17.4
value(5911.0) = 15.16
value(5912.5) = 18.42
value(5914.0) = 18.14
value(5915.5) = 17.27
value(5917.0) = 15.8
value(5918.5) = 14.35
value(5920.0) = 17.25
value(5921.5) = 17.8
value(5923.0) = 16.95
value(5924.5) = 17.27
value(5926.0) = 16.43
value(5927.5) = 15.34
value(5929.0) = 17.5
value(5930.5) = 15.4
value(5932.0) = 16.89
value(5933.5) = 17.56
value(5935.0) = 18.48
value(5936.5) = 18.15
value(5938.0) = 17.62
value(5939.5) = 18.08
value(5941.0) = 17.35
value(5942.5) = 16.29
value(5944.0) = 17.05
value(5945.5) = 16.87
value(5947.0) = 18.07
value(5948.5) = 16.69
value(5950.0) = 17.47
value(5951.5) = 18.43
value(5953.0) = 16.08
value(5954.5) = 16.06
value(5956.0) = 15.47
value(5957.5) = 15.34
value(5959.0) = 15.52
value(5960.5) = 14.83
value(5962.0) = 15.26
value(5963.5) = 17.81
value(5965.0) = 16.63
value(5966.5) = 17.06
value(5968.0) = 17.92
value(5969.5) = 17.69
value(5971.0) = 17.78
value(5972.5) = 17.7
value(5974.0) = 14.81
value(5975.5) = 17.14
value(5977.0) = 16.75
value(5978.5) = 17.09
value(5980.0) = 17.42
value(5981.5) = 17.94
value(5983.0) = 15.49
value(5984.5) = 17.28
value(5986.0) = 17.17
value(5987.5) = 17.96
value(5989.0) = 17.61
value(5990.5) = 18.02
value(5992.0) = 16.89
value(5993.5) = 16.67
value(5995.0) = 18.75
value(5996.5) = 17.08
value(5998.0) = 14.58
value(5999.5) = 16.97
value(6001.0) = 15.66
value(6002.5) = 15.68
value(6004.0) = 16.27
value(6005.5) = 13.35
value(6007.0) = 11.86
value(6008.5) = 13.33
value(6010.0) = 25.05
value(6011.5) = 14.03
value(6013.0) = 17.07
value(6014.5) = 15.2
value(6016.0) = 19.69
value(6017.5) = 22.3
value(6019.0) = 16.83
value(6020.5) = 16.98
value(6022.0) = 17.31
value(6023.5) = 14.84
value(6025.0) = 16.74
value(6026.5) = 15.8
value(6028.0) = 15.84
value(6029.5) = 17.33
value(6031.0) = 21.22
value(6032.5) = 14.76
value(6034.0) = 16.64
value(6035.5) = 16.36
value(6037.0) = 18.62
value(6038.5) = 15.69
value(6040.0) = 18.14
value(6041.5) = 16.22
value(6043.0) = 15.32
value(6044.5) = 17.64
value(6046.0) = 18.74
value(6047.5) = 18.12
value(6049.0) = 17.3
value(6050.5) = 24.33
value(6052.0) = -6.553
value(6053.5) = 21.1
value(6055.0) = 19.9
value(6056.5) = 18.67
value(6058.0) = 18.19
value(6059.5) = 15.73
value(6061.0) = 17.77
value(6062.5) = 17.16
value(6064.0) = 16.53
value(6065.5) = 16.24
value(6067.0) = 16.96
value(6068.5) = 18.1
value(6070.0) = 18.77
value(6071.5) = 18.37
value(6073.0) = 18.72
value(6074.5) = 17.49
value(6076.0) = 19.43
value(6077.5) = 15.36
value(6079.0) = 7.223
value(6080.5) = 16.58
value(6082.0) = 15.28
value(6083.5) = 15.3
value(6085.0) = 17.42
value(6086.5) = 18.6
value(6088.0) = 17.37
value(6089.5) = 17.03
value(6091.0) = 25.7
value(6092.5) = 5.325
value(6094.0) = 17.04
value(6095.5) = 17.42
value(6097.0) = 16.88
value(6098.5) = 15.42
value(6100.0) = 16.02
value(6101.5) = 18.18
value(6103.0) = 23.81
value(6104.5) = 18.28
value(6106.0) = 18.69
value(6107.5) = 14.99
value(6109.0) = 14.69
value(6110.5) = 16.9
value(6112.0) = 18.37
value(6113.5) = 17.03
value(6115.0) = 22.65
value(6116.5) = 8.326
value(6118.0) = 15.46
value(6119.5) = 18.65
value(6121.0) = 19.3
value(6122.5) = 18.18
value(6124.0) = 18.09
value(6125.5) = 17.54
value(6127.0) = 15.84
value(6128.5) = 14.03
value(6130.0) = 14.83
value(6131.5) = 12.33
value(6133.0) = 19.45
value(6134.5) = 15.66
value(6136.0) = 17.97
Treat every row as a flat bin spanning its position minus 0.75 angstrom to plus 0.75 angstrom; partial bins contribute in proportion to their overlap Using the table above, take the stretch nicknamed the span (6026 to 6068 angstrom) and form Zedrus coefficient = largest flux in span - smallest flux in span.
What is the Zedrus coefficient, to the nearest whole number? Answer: 31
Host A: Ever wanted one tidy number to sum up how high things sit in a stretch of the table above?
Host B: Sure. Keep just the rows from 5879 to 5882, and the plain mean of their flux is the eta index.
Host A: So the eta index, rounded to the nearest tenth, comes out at 16.5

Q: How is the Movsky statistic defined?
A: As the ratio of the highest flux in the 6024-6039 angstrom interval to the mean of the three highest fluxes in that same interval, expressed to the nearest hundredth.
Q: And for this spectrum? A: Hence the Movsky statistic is 1.11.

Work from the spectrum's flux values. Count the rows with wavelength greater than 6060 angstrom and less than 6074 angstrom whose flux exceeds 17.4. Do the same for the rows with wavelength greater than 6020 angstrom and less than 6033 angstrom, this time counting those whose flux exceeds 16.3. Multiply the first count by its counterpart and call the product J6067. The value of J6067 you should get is 25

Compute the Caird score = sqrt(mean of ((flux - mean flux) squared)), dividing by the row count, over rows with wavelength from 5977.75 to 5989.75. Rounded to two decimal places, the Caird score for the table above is 0.73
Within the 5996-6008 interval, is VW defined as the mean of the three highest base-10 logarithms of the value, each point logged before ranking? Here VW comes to 1.22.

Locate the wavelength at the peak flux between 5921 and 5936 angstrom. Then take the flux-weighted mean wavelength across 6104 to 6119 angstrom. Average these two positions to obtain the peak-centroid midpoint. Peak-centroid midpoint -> 6023.0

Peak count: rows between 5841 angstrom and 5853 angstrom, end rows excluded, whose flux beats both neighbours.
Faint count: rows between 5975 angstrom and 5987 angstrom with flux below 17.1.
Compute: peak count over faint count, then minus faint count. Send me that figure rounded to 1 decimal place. -2.7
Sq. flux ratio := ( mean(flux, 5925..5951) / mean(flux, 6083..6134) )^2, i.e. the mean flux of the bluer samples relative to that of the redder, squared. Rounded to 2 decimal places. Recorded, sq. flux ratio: 1.03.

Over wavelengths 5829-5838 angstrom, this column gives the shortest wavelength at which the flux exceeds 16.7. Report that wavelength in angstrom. 5830.0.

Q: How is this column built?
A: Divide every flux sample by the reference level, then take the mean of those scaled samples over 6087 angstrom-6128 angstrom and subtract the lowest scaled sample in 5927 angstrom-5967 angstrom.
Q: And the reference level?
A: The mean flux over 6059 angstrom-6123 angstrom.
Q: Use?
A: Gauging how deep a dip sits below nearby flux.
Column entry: 0.14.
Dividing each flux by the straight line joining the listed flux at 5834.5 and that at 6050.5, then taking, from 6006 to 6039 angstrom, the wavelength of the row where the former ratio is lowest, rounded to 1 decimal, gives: 6007.0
